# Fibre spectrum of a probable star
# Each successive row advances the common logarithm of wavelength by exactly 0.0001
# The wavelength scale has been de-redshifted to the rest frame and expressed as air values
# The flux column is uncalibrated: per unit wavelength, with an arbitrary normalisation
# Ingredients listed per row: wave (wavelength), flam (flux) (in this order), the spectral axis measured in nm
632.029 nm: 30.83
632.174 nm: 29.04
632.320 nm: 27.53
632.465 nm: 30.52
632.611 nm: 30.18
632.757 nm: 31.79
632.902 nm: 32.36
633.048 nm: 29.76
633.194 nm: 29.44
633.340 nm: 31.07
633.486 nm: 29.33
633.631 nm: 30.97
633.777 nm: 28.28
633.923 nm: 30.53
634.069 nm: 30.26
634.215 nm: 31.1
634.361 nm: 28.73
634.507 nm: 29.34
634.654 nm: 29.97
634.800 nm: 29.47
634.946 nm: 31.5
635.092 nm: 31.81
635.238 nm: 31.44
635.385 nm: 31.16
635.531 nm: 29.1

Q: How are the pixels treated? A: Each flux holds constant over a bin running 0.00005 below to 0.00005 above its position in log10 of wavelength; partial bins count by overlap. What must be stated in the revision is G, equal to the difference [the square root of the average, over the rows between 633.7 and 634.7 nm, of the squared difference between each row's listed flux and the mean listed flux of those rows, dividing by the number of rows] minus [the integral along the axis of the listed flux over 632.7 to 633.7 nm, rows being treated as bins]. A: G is -29.7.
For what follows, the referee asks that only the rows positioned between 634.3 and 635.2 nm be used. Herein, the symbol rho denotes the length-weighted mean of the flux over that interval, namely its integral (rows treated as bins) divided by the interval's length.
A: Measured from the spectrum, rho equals 30.2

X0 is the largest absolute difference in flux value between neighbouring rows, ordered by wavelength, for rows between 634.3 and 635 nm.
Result 2.0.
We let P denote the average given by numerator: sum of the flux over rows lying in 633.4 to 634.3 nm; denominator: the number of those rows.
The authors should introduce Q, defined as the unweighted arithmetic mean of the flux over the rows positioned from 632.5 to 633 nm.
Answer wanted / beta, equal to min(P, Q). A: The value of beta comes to 30.08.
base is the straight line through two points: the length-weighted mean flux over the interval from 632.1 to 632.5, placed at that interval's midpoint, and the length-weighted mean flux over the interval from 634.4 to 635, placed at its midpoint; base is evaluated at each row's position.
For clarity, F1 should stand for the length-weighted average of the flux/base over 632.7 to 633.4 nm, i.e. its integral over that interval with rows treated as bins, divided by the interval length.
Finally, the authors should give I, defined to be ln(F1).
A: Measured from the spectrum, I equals 0.054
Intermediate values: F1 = 1.06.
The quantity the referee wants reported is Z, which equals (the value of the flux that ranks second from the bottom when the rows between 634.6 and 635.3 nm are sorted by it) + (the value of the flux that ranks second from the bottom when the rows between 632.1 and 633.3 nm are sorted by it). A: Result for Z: 59.0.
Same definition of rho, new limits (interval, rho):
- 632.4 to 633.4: 30.7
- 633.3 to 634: 30.0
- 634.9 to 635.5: 31.3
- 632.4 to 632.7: 30.4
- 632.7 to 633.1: 31.4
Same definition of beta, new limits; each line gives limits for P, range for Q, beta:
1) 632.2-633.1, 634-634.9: 29.81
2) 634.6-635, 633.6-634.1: 30.01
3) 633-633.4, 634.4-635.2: 30.09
